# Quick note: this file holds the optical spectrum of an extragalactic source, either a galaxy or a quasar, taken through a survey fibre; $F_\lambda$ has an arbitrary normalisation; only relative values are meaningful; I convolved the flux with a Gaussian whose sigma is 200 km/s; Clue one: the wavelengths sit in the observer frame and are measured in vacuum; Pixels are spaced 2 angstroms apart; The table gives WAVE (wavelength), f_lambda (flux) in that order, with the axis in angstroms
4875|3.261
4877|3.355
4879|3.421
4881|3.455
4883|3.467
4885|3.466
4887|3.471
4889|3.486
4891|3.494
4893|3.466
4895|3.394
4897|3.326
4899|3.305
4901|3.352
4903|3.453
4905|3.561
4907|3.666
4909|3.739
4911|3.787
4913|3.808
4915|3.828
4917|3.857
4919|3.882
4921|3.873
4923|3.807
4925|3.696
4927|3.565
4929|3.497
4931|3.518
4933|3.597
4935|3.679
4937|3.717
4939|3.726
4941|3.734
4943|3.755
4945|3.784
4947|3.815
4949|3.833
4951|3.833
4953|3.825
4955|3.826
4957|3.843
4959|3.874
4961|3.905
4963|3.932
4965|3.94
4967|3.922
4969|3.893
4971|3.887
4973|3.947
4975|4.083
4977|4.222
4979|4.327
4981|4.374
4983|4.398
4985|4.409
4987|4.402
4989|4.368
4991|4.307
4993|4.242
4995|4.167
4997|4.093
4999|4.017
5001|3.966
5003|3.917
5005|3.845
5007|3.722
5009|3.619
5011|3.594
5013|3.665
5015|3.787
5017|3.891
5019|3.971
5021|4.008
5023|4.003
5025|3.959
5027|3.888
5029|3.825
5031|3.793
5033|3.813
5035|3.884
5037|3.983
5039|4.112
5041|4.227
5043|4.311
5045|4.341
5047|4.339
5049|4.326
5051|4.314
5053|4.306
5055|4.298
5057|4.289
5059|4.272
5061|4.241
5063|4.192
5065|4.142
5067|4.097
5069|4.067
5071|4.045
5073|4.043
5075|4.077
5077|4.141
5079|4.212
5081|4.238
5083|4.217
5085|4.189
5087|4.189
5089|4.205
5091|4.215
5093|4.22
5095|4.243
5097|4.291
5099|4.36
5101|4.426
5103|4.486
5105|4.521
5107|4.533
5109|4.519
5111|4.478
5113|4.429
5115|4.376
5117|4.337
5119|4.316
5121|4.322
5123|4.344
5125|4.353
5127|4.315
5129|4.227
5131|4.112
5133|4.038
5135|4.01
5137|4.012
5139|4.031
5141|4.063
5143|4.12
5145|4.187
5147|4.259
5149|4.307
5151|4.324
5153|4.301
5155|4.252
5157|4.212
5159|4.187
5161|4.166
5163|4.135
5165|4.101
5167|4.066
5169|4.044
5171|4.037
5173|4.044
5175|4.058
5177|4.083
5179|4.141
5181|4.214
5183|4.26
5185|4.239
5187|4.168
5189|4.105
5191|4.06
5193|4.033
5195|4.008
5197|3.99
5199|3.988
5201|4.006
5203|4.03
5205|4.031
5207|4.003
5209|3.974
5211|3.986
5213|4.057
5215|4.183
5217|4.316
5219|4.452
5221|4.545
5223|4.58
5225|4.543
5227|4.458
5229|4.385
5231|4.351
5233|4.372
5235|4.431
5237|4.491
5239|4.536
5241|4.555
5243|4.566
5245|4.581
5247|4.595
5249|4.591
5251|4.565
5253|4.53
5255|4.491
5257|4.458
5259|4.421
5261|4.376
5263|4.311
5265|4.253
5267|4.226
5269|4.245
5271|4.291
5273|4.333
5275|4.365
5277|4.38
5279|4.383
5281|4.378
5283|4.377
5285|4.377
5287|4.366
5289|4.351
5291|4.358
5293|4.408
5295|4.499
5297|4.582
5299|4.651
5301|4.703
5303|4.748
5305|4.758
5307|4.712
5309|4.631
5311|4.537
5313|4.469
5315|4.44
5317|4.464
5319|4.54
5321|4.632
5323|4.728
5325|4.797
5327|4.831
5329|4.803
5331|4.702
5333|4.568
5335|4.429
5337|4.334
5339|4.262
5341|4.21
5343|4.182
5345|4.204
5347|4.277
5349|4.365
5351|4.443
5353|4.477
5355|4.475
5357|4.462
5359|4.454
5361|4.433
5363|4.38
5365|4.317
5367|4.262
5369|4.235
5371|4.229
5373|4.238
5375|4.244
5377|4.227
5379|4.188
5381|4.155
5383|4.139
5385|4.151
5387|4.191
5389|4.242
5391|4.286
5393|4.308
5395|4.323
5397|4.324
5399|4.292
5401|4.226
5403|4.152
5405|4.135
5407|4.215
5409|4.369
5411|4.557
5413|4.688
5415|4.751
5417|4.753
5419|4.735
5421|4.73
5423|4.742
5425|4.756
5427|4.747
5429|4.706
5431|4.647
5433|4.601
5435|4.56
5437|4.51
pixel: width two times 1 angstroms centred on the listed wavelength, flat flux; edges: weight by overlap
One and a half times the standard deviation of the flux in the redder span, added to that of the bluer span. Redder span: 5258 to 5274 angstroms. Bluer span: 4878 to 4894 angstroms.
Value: 0.12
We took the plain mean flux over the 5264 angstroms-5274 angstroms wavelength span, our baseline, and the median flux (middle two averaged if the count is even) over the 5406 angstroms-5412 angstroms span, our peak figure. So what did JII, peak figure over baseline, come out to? 1.02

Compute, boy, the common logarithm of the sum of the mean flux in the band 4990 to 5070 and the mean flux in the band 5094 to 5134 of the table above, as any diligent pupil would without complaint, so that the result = 0.924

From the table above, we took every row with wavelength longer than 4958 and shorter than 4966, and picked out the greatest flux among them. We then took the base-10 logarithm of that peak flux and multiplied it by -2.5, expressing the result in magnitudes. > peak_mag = -1.49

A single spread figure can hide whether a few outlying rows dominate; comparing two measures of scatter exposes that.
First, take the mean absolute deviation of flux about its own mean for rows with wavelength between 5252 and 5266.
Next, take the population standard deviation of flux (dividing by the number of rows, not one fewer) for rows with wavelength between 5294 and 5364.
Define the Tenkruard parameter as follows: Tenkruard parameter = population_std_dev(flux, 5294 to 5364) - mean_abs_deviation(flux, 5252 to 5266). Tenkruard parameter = 0.10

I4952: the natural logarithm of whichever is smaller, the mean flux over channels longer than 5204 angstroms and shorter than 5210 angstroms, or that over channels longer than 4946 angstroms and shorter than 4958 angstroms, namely 1.34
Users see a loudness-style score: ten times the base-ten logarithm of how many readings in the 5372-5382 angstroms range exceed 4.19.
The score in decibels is 4.8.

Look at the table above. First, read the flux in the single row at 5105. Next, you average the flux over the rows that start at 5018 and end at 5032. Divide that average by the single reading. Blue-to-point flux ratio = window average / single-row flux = 0.87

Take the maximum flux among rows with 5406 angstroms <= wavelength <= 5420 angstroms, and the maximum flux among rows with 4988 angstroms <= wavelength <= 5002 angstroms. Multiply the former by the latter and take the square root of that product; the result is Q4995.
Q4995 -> 4.56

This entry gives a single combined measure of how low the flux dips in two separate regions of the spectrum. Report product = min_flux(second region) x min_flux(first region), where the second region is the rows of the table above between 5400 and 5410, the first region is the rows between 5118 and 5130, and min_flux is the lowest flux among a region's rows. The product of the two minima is 17.5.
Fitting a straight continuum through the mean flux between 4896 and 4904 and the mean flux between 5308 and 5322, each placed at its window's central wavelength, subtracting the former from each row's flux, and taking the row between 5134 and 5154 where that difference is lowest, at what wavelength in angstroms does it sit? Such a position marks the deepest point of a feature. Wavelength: 5137 angstroms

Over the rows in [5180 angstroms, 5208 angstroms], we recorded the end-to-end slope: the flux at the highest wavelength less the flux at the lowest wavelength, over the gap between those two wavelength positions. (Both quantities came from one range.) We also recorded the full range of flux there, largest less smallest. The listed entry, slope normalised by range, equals -0.03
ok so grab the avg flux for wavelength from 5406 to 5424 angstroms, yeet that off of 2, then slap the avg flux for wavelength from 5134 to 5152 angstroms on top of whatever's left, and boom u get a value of 1.53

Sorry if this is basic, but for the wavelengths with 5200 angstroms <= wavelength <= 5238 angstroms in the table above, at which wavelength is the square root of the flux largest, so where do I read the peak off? 5223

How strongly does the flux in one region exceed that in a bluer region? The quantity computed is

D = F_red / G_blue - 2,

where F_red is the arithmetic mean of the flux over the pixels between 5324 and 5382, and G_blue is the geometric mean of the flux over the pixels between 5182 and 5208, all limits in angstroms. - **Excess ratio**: -0.92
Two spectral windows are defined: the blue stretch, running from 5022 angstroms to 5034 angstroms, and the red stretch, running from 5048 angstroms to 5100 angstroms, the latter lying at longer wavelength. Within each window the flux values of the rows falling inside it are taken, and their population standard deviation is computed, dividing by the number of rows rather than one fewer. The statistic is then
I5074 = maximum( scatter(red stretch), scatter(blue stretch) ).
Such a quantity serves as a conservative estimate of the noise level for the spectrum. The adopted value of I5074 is 0.09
